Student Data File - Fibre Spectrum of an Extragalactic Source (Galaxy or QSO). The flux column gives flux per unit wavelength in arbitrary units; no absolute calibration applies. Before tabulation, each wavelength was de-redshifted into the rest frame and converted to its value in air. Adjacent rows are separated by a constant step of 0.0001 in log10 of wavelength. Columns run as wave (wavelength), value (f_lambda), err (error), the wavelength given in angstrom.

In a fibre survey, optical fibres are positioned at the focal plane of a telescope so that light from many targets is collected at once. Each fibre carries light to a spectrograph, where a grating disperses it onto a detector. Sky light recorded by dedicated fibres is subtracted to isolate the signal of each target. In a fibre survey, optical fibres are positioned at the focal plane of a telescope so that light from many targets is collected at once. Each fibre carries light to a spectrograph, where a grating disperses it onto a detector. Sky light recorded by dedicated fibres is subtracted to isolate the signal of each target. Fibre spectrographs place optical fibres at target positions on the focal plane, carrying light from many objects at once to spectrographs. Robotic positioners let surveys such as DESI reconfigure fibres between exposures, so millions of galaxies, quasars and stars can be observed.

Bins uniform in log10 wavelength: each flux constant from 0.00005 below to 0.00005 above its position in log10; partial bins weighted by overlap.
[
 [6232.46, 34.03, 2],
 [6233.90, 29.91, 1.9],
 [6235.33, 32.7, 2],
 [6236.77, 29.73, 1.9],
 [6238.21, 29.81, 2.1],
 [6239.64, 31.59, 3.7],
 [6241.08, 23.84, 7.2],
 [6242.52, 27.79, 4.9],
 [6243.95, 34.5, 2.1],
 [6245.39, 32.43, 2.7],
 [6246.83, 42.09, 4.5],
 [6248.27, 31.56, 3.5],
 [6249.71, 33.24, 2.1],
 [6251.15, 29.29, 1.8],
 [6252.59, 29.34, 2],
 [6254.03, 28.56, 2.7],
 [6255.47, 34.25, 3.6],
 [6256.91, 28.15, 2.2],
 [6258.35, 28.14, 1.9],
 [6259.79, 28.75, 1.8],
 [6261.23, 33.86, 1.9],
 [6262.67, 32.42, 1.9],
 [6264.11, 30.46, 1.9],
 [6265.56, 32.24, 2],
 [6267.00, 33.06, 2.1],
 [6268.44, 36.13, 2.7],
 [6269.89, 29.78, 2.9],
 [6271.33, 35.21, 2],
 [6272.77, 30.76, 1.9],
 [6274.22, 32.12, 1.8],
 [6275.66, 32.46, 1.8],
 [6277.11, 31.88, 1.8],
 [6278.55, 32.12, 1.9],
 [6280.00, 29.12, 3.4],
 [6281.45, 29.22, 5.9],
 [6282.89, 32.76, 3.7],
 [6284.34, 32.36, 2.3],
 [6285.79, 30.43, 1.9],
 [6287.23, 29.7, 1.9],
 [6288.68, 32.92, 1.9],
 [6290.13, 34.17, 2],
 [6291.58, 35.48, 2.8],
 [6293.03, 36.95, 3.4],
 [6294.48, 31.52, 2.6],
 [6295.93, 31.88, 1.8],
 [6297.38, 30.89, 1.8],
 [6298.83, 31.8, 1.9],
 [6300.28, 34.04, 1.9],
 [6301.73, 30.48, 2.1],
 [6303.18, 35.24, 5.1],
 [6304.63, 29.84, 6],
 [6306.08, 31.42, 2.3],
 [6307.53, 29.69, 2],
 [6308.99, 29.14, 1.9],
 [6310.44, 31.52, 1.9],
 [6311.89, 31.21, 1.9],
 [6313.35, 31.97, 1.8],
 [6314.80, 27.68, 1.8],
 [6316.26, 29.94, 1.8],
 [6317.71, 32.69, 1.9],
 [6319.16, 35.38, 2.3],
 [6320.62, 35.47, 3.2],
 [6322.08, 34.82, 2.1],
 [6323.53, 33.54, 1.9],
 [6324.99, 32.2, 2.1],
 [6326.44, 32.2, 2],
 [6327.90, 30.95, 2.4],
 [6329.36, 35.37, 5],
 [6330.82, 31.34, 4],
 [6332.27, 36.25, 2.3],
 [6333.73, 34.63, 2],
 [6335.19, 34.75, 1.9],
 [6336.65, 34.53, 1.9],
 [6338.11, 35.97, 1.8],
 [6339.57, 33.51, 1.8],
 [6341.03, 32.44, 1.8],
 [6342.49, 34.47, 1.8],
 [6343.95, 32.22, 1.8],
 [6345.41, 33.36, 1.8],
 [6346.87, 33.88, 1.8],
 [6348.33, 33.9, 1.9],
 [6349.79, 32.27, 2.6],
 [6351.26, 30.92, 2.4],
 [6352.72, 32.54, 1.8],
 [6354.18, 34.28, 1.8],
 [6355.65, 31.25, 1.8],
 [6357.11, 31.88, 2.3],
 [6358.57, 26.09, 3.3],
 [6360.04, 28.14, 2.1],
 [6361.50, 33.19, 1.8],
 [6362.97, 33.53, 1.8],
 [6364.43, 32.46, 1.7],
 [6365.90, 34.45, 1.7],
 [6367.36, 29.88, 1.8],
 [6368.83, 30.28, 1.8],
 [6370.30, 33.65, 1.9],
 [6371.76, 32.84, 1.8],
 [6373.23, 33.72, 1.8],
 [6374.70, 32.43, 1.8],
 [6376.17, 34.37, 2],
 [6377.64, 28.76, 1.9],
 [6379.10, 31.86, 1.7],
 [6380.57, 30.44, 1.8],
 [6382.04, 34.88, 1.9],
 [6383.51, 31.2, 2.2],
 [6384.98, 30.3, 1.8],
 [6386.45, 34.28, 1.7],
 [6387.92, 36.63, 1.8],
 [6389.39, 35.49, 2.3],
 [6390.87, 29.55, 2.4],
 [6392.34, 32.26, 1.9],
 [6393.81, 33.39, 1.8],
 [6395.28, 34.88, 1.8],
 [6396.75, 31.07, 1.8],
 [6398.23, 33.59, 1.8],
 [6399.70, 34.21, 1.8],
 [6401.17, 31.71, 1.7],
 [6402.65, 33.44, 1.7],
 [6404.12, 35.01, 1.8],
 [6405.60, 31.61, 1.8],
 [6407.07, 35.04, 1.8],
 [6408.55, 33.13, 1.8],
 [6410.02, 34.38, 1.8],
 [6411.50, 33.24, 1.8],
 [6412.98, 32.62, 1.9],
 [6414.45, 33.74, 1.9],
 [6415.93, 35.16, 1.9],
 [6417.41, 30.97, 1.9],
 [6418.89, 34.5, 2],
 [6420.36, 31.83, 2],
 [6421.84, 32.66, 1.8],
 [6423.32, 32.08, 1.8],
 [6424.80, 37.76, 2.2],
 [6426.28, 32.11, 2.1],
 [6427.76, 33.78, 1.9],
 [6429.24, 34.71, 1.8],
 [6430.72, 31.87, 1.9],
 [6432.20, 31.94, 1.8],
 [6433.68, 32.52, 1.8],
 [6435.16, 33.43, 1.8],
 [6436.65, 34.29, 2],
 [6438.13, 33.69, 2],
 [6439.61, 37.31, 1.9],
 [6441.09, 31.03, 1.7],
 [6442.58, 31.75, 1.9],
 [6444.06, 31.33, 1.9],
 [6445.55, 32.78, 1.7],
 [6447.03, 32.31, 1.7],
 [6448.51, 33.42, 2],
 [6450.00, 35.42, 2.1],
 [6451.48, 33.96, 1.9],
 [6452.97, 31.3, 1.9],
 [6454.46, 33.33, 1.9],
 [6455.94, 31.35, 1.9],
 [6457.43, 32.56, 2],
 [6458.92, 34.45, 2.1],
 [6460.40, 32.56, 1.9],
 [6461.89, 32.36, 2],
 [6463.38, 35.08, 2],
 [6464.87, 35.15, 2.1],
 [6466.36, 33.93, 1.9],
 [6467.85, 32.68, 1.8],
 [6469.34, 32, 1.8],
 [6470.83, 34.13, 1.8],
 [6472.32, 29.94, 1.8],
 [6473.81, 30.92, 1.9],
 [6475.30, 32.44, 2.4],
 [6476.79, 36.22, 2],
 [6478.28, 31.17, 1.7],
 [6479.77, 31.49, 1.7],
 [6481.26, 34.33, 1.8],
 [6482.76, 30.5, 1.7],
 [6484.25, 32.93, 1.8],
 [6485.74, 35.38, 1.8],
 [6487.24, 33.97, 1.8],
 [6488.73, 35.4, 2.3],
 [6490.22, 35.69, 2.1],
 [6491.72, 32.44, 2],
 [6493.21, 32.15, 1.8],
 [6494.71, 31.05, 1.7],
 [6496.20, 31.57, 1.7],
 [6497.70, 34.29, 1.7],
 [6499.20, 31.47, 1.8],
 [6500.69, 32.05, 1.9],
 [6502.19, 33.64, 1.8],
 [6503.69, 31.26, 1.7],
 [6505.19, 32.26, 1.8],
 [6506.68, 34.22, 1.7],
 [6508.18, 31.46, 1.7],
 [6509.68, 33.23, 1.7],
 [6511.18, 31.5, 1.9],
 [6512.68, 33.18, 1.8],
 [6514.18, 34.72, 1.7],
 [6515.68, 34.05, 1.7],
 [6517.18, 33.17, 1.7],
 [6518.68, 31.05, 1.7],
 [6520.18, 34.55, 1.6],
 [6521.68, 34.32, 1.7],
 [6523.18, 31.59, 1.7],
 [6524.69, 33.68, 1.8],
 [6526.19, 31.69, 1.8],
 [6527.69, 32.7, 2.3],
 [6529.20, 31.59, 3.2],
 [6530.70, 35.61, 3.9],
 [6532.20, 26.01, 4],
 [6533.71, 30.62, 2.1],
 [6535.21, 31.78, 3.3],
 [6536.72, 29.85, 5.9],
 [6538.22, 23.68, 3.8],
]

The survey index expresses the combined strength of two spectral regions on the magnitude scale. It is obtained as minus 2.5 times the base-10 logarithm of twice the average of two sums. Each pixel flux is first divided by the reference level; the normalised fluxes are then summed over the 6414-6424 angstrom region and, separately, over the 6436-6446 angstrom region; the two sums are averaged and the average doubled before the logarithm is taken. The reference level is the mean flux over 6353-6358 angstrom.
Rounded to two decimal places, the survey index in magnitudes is -2.89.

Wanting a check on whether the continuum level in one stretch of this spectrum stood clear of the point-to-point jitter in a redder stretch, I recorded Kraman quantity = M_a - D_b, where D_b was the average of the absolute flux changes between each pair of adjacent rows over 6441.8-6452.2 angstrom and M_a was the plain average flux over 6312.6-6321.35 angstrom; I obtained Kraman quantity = 31.0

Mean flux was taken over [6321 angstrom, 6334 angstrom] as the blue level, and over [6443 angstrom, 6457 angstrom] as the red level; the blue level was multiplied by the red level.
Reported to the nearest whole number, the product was 1098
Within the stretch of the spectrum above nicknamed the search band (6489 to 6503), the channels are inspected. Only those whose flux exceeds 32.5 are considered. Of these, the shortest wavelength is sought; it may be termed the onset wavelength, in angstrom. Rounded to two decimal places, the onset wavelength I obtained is 6490.22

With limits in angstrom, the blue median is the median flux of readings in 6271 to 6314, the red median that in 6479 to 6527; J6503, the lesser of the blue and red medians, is 31.8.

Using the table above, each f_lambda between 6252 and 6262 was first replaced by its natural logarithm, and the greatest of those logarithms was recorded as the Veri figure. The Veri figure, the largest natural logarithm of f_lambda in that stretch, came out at 3.53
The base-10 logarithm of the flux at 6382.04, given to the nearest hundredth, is 1.54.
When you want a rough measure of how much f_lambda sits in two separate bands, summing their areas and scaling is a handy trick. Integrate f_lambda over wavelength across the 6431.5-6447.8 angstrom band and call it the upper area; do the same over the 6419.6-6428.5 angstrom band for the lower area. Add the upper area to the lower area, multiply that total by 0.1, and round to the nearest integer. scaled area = 83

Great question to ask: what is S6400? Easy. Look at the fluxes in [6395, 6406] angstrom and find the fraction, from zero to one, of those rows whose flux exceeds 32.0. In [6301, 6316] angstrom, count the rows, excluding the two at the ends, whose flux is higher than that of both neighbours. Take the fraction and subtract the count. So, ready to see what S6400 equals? -3.4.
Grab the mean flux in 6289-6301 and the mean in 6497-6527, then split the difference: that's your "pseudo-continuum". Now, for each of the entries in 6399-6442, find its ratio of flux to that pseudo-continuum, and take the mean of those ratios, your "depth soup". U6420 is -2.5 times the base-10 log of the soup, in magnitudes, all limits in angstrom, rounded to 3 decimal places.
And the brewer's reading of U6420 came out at -0.011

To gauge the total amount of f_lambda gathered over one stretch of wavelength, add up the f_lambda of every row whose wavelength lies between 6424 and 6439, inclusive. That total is 336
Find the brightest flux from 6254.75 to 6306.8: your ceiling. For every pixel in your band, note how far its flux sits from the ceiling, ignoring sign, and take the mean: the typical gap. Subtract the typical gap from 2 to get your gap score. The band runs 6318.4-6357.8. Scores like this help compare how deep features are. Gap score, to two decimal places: -1.46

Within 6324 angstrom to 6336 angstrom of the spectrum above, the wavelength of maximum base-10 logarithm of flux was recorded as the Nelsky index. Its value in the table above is 6332.27 angstrom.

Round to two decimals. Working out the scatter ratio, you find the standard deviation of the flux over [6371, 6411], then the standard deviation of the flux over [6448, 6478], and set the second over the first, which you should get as 0.84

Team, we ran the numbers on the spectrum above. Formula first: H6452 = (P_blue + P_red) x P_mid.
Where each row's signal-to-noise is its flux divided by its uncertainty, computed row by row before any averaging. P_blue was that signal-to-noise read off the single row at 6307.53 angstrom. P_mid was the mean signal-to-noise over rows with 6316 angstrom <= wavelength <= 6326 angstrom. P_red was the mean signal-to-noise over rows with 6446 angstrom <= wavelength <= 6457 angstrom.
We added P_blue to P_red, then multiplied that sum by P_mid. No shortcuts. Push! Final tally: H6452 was 504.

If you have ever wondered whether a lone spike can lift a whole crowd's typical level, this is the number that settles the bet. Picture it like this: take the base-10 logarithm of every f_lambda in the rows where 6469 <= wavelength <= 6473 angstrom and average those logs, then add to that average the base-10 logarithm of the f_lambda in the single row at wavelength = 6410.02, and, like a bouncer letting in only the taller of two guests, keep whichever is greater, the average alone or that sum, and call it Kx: 3.04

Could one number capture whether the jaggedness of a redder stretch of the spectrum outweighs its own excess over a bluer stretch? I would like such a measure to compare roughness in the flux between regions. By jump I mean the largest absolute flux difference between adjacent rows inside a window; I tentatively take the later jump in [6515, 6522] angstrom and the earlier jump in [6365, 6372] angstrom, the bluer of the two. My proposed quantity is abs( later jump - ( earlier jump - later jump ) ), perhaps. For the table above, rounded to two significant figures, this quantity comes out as 2.4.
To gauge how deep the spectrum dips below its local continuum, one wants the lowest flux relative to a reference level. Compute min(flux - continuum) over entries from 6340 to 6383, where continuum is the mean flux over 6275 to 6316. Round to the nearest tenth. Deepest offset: -5.6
